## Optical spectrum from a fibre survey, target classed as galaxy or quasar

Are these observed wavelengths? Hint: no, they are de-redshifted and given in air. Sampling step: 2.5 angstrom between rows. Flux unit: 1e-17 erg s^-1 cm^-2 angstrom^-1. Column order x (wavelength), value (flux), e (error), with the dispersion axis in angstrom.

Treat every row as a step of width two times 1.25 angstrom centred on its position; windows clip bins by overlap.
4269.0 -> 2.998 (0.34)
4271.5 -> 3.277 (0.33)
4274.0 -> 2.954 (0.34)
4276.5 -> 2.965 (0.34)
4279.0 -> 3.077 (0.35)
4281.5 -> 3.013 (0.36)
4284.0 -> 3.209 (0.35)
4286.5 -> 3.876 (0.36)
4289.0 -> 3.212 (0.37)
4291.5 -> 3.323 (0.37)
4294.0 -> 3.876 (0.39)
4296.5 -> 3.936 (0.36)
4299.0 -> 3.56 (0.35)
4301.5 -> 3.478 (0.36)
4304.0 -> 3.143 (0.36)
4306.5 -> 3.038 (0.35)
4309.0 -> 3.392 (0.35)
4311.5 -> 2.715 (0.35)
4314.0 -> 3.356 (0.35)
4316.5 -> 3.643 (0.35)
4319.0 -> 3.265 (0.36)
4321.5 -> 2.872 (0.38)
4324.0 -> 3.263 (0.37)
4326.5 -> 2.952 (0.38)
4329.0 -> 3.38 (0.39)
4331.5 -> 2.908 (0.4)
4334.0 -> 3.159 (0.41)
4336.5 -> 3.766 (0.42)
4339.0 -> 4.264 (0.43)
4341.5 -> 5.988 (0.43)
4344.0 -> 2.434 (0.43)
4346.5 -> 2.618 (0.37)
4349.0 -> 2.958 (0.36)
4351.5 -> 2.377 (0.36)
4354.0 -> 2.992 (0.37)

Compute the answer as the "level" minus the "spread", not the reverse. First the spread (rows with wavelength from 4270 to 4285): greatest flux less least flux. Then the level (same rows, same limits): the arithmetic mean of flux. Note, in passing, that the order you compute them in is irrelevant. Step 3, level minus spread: 2.8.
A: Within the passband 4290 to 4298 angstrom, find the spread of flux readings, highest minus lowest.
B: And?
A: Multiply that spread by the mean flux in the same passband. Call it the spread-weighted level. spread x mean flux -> 2.3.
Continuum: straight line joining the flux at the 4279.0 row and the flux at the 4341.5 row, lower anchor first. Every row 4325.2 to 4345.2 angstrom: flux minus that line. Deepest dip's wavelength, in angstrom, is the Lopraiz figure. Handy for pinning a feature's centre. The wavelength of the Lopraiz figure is 4344.0 angstrom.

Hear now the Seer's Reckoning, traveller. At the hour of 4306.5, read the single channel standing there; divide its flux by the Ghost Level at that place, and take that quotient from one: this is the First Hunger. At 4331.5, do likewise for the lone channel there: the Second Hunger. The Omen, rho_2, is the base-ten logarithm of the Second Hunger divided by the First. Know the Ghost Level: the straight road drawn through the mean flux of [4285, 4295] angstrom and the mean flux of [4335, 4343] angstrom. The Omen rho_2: 0.19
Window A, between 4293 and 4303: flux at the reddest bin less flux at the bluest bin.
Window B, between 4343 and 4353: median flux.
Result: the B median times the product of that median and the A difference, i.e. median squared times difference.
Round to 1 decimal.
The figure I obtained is -2.5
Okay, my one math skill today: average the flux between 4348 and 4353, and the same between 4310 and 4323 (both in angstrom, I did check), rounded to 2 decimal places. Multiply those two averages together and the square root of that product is 2.91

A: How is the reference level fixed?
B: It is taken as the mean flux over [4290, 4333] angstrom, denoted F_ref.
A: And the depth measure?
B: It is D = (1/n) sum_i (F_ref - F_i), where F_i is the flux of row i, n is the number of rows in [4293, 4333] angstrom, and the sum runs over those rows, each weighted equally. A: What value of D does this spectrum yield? 0.00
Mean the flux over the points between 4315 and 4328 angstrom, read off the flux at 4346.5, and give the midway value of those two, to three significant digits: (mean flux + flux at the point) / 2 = 2.91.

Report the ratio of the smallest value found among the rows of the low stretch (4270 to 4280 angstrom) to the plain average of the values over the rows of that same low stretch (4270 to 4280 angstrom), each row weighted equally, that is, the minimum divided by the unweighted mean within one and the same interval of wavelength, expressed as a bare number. 0.963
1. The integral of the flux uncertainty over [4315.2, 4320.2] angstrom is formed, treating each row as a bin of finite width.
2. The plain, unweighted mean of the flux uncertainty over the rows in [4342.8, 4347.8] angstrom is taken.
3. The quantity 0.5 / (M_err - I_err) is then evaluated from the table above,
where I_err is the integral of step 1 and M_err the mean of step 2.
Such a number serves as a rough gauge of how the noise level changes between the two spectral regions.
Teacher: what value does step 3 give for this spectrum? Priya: -0.364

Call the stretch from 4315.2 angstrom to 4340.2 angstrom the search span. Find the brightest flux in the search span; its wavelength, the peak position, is 4339.0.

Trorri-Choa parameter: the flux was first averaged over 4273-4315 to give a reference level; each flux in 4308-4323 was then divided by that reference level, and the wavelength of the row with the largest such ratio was 4316.5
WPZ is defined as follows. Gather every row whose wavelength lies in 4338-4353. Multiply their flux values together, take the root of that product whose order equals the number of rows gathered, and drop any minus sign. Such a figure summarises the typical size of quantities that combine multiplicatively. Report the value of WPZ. 3.23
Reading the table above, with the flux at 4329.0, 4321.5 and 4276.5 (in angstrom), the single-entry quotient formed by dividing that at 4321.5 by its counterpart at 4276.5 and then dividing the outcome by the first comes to 0.29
